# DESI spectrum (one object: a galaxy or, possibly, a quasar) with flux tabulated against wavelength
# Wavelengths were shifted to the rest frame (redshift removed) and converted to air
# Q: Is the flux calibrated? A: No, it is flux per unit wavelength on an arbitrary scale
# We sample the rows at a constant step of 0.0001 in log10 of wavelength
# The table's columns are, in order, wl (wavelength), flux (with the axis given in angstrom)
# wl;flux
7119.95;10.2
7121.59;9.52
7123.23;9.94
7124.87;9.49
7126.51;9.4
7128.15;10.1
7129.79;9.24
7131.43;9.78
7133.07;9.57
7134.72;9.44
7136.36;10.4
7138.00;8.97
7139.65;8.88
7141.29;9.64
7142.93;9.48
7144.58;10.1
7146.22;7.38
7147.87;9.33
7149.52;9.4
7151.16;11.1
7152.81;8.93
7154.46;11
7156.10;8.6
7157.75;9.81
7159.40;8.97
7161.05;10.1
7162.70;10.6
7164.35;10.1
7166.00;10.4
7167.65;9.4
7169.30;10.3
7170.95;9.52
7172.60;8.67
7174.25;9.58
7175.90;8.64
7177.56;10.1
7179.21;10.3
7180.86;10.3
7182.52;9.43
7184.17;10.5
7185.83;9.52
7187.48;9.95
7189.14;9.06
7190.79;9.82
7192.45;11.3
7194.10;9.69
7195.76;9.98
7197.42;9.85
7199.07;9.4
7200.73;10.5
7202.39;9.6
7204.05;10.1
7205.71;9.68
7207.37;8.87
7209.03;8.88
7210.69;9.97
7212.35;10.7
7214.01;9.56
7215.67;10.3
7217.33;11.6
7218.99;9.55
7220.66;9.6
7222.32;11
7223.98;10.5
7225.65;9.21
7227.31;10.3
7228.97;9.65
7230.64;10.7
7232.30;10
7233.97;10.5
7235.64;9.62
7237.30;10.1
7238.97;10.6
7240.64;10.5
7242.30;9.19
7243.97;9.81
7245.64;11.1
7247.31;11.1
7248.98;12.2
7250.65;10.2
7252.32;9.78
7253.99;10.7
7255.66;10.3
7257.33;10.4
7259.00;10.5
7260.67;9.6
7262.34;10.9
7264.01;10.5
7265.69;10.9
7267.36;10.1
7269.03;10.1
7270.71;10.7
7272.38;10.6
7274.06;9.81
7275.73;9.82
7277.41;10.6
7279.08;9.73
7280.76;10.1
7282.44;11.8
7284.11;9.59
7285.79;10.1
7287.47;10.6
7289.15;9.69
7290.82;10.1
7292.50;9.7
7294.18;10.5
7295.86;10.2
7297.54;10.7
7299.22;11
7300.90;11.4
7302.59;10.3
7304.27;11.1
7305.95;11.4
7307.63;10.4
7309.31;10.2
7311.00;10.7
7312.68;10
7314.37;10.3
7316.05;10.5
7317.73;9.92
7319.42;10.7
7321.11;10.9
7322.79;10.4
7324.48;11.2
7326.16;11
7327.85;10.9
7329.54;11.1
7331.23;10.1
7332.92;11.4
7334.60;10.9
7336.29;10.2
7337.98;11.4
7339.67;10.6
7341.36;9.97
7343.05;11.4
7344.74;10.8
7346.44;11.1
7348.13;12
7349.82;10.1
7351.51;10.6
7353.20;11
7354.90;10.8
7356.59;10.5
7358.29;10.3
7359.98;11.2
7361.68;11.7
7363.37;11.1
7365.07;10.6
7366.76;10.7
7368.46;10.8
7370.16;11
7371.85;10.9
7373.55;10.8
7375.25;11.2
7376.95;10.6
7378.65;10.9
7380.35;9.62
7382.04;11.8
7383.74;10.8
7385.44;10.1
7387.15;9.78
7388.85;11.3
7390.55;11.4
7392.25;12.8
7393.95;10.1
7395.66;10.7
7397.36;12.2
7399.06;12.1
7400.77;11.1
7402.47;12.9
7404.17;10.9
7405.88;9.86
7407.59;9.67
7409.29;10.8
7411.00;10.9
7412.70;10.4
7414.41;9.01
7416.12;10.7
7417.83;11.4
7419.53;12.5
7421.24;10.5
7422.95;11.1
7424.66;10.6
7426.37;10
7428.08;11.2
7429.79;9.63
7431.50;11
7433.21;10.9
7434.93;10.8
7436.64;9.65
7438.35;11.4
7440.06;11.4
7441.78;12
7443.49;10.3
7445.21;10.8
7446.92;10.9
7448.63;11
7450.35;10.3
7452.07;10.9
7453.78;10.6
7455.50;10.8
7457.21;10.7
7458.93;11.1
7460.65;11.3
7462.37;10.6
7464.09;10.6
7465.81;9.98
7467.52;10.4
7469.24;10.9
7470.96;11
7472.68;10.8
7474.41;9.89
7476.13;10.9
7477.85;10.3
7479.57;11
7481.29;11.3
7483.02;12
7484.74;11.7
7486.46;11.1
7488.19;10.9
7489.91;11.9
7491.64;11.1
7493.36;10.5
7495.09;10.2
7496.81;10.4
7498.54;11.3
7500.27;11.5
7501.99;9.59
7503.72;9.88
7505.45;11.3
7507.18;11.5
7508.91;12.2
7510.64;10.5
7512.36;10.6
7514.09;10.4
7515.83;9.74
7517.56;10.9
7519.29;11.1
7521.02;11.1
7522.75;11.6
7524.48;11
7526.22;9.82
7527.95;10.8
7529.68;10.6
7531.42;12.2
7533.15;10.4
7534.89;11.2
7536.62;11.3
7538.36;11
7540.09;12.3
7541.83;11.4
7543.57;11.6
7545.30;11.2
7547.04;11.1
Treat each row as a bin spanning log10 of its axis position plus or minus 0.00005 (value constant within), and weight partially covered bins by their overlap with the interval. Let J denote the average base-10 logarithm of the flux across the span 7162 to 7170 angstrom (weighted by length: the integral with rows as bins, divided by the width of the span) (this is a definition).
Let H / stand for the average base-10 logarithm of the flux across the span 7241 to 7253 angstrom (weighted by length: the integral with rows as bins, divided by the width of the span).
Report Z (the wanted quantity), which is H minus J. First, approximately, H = 1.02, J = 1.006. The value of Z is 0.01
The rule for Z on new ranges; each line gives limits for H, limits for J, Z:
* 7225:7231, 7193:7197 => 0.00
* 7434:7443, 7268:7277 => 0.03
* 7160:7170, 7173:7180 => 0.02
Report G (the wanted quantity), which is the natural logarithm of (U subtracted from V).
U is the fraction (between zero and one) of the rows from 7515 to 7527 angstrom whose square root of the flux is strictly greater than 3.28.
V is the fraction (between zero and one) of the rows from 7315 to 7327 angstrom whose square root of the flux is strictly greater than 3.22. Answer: -1.95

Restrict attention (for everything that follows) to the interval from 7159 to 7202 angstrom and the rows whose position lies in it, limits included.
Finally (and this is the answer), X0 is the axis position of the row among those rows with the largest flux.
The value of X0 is 7192.45 angstrom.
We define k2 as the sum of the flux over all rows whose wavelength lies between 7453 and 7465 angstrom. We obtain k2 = 75.7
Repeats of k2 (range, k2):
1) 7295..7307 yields 76.1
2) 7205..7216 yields 68.0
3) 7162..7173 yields 69.0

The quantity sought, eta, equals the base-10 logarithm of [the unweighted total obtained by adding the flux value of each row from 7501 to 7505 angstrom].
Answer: 1.29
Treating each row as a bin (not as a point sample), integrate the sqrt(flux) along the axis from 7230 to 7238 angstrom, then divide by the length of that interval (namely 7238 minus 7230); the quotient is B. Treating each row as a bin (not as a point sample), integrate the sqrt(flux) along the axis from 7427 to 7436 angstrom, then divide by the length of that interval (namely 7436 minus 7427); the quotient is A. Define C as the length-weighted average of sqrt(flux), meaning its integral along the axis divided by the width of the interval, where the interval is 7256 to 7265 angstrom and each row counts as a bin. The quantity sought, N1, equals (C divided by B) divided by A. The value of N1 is 0.310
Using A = 3.26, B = 3.19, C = 3.22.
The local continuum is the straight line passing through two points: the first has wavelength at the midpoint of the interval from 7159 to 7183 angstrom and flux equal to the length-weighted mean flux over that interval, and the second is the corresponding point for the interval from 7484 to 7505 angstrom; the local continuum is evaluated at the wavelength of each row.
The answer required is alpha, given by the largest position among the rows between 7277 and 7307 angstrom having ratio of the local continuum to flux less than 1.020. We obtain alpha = 7305.95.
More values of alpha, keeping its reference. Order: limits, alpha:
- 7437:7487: 7486.46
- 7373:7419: 7417.83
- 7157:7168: 7166.00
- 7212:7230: 7227.31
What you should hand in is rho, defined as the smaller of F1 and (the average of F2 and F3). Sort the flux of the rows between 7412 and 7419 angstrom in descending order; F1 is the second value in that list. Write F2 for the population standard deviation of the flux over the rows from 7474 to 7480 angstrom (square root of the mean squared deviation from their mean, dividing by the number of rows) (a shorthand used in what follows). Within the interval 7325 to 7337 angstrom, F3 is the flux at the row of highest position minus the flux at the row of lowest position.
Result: -0.2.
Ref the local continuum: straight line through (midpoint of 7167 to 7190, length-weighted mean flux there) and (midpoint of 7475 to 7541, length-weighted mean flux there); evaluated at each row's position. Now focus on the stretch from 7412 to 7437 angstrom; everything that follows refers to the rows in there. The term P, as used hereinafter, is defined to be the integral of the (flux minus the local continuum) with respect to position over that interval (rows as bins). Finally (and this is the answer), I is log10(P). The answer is -0.9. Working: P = 0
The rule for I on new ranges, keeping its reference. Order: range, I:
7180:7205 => 0.7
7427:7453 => 0.4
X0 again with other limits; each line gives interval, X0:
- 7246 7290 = 7248.98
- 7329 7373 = 7348.13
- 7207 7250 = 7248.98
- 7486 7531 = 7508.91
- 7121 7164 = 7151.16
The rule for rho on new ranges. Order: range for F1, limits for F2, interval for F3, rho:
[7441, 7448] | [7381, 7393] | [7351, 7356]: 0.6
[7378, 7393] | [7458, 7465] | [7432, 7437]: -0.5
